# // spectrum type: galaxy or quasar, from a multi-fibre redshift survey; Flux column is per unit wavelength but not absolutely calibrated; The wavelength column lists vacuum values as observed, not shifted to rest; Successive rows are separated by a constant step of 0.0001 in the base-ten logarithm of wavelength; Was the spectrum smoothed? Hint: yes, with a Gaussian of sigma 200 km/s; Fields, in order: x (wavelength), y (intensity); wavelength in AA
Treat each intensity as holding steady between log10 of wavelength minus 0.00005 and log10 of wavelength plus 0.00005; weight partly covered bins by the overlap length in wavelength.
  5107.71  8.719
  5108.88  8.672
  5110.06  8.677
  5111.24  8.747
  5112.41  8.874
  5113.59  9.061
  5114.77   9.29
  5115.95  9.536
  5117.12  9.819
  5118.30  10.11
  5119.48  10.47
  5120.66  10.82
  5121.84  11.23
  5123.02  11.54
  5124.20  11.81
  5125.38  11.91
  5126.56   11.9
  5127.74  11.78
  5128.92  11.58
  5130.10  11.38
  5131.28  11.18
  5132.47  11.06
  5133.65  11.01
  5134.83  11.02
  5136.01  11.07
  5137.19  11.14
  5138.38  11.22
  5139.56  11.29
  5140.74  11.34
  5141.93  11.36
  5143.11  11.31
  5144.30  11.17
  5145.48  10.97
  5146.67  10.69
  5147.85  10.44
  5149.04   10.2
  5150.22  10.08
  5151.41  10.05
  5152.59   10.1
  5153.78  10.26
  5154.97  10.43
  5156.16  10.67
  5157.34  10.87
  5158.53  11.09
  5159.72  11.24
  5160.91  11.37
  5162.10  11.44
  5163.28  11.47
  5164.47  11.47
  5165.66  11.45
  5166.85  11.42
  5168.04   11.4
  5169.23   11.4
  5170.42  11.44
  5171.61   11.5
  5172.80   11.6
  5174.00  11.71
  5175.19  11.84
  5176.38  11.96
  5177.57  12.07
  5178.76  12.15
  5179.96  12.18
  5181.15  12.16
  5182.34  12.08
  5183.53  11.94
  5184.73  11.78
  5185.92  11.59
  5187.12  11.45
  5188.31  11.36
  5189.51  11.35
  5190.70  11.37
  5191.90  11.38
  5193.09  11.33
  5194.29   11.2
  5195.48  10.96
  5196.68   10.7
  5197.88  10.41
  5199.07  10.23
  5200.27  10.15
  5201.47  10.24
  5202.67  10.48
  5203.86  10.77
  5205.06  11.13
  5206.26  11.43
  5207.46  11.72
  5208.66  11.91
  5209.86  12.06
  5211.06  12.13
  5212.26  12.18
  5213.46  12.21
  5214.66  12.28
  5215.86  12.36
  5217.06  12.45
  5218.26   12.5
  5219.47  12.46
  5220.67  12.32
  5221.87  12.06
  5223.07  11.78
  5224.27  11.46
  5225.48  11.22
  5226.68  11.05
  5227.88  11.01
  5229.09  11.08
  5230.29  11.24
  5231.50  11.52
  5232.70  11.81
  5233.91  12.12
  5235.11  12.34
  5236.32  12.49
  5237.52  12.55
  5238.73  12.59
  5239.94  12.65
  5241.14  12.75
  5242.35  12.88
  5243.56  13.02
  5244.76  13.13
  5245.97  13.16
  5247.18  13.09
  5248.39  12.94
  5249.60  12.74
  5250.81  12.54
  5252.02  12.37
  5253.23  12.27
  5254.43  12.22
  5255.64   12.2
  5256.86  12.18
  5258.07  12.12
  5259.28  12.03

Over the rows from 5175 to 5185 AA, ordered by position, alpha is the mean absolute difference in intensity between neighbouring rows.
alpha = 0.09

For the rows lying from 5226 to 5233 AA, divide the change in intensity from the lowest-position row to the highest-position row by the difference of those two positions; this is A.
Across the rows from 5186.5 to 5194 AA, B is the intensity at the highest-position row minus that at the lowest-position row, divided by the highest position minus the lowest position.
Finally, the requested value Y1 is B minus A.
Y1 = -0.15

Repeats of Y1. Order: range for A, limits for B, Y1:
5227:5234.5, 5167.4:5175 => -0.13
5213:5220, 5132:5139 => -0.01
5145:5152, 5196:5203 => 0.12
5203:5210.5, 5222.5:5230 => -0.33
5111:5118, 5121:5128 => -0.09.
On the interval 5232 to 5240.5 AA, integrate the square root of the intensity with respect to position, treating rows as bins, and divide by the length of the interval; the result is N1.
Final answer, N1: 3.51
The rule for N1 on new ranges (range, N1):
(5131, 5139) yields 3.33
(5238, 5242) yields 3.56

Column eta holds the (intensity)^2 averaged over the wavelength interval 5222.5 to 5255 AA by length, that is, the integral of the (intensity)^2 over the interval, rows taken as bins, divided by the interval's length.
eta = 150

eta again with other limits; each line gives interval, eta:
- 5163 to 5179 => 135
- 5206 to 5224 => 147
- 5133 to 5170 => 121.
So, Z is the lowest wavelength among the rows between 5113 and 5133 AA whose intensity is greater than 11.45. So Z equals 5123.02 AA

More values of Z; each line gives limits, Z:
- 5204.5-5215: 5207.46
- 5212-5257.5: 5212.26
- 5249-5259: 5249.60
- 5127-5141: 5127.74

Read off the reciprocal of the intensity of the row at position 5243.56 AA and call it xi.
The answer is 0.077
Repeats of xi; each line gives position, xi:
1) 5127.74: 0.085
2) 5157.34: 0.092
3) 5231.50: 0.087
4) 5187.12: 0.087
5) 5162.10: 0.087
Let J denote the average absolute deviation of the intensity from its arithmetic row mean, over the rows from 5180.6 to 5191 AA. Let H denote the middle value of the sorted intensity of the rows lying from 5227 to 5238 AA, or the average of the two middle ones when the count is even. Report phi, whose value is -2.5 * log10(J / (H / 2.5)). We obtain 3.07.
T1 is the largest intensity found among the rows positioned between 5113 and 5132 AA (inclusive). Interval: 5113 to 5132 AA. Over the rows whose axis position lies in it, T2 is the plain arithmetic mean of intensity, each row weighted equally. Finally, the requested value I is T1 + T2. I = 22.7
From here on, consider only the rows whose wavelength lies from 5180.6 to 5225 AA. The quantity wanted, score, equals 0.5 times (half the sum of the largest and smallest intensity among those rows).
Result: 5.66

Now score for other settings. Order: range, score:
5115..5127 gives 5.36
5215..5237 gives 5.88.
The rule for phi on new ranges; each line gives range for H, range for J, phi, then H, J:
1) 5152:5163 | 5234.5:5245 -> 3.30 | 10.9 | 0.21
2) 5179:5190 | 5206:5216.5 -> 3.28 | 11.8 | 0.23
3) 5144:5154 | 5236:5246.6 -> 3.19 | 10.3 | 0.22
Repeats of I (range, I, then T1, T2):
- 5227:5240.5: 24.6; 12.65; 11.9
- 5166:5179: 23.8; 12.15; 11.7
